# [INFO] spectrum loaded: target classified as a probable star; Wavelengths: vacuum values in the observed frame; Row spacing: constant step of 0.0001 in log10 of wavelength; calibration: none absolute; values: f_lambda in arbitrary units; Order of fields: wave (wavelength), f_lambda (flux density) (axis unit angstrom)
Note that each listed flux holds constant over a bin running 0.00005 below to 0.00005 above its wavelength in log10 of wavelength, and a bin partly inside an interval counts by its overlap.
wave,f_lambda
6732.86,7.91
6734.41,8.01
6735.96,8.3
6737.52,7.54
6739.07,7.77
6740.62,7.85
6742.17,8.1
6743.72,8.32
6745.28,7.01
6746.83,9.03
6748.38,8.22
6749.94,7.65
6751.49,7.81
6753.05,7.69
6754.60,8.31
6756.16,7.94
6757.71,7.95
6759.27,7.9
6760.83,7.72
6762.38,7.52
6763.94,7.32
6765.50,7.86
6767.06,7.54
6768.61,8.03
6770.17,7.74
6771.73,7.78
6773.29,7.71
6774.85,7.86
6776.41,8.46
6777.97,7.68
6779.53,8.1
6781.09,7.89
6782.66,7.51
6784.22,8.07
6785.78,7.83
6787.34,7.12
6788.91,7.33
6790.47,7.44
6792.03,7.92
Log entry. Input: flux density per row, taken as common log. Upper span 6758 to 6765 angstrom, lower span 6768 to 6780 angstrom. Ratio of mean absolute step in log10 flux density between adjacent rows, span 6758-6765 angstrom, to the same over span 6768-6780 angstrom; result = 0.6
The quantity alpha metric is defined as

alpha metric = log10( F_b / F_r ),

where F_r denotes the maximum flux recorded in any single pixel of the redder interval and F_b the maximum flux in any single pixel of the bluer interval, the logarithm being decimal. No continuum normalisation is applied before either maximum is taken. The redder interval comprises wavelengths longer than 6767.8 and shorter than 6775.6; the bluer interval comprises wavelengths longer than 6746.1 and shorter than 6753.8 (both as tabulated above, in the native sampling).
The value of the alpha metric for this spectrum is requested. 0.051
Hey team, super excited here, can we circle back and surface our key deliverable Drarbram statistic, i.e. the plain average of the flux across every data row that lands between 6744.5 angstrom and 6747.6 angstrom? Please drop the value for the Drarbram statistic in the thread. 8.02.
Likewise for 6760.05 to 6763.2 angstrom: 7.62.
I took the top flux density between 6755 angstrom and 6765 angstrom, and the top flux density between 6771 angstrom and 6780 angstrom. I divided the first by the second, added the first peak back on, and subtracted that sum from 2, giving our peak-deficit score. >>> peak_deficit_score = -6.9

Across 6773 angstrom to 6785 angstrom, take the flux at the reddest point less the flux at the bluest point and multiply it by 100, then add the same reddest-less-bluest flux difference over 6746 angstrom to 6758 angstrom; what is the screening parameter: 35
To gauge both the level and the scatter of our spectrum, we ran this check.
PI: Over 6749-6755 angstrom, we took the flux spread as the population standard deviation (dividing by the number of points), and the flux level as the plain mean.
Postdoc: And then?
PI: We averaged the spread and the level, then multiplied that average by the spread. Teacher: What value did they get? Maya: 1.07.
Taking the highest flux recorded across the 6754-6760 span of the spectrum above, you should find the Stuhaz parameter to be 8.31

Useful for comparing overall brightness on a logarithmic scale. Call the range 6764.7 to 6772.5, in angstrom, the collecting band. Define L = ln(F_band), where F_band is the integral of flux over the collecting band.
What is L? 4.11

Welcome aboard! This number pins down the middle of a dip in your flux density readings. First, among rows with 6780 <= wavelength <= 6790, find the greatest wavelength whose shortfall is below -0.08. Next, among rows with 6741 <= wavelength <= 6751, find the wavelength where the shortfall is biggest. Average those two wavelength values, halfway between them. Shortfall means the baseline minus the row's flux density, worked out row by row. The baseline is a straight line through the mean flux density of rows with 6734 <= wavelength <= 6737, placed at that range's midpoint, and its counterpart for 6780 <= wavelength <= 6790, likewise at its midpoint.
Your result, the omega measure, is 6765.5 angstrom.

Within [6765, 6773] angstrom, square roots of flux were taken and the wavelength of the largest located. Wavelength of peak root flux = 6768.61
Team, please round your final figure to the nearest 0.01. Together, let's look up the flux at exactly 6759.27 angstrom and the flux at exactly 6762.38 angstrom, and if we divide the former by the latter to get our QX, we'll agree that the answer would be 1.05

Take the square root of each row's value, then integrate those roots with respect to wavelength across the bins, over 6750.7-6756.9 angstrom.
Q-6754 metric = 17.5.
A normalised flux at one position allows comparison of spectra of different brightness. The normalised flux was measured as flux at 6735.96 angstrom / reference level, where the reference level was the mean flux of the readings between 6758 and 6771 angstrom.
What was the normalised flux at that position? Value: 1.08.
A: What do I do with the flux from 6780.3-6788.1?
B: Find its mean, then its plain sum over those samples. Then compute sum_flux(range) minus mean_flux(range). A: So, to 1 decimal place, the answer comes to 30.7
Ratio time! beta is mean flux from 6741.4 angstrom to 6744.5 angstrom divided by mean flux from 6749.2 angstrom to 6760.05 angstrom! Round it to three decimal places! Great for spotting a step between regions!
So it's 1.040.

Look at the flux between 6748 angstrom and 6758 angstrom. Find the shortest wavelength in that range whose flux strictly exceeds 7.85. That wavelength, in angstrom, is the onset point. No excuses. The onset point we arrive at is 6748.38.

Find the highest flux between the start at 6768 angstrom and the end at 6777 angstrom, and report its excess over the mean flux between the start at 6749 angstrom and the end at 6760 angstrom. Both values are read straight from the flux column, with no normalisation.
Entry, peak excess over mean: 0.57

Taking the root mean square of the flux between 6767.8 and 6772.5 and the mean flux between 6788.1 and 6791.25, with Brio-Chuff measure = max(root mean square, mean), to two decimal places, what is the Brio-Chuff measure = 7.85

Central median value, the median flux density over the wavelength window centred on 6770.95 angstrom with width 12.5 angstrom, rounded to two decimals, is 7.82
